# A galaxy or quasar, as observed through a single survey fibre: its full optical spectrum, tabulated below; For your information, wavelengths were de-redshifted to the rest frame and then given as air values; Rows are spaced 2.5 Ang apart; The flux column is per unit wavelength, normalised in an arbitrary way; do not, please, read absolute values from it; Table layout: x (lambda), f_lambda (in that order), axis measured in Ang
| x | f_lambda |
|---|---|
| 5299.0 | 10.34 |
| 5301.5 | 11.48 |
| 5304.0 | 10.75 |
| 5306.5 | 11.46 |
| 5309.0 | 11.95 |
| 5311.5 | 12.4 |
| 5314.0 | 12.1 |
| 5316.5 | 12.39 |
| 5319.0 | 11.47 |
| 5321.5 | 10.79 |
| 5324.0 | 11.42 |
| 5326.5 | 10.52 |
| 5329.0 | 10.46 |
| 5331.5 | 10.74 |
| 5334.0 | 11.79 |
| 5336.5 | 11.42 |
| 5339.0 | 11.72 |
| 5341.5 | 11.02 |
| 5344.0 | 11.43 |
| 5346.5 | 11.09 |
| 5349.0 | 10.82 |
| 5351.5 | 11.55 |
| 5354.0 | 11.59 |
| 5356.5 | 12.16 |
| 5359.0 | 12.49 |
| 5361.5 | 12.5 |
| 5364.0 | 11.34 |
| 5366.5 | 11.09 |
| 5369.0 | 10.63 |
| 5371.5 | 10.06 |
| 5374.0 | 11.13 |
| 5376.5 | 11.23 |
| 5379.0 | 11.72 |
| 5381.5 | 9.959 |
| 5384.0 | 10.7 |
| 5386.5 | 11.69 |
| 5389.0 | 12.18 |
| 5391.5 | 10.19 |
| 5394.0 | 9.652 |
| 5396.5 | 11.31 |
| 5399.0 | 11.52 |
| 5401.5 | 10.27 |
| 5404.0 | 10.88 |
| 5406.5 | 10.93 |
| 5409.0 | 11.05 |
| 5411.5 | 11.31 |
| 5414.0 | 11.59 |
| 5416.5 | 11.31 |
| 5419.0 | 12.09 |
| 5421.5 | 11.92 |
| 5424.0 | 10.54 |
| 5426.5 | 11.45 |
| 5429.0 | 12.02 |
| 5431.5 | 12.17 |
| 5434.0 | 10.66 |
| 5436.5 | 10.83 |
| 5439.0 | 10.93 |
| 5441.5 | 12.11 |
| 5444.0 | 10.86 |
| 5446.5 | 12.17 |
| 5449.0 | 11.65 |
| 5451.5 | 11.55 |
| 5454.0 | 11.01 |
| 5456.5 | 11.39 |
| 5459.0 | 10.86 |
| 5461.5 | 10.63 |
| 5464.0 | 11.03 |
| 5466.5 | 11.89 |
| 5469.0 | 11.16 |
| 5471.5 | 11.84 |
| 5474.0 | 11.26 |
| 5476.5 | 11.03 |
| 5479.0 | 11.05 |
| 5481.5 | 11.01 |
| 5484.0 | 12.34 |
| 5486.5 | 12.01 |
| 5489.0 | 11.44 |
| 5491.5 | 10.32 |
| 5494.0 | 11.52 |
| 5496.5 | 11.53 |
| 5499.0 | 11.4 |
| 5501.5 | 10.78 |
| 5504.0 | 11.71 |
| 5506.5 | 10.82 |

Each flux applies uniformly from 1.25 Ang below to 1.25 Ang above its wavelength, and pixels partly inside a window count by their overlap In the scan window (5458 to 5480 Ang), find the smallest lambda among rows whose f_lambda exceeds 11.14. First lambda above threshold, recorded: 5466.5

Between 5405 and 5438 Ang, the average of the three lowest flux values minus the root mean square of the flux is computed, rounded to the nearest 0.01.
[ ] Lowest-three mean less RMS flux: -0.71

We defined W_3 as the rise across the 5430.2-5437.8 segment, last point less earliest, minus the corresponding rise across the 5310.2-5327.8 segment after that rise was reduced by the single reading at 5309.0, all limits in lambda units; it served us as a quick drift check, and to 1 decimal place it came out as 12.5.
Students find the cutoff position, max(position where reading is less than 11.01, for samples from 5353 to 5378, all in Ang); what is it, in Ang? 5371.5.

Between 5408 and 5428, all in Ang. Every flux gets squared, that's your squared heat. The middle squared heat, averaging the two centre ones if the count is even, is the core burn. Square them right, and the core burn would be 130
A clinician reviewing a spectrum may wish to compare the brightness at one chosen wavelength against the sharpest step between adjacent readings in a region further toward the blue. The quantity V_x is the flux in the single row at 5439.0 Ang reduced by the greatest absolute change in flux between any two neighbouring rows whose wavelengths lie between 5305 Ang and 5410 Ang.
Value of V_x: 8.9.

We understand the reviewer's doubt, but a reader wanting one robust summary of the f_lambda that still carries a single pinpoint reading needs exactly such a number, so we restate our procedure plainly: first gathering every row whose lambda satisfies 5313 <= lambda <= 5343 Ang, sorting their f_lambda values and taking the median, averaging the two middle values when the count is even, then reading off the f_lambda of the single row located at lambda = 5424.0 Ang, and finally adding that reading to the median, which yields 22.0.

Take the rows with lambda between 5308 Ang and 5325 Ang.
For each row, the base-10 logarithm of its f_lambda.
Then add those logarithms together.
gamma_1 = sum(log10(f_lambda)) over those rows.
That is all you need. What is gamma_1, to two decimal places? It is 7.50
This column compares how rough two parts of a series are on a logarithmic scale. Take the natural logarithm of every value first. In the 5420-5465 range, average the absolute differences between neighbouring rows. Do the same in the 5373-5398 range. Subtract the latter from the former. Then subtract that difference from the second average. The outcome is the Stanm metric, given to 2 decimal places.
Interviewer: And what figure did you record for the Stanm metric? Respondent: 0.12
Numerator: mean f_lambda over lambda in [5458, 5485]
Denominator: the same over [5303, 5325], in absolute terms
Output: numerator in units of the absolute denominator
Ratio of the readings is 0.97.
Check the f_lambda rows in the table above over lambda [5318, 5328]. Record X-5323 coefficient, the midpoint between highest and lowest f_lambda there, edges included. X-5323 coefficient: 11.0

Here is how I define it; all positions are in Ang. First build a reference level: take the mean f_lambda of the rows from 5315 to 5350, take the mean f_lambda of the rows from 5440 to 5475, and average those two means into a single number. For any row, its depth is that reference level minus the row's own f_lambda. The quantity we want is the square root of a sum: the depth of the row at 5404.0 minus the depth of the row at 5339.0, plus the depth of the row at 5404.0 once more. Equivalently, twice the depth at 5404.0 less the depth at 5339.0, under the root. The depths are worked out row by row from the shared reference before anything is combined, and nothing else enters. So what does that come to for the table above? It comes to 1.1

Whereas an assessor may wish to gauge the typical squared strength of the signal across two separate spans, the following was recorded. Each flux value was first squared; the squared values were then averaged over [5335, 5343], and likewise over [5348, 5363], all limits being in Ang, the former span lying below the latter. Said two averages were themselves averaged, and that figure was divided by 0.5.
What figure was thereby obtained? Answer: 271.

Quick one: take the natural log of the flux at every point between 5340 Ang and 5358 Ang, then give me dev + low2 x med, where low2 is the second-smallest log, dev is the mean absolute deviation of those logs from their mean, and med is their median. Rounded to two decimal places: 5.88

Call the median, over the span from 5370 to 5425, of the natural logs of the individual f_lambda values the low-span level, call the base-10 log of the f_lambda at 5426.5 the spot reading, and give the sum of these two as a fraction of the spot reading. 3.28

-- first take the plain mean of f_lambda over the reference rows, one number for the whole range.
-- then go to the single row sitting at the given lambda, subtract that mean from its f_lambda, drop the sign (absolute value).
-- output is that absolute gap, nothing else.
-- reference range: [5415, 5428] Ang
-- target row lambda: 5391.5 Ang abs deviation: 1.3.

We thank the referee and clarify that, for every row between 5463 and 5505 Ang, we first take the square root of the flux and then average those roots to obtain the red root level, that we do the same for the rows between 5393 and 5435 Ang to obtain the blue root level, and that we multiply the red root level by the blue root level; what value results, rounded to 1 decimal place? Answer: 11.3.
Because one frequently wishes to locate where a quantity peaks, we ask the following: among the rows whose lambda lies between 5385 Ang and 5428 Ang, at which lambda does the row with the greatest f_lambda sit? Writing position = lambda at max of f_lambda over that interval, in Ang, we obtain 5389.0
